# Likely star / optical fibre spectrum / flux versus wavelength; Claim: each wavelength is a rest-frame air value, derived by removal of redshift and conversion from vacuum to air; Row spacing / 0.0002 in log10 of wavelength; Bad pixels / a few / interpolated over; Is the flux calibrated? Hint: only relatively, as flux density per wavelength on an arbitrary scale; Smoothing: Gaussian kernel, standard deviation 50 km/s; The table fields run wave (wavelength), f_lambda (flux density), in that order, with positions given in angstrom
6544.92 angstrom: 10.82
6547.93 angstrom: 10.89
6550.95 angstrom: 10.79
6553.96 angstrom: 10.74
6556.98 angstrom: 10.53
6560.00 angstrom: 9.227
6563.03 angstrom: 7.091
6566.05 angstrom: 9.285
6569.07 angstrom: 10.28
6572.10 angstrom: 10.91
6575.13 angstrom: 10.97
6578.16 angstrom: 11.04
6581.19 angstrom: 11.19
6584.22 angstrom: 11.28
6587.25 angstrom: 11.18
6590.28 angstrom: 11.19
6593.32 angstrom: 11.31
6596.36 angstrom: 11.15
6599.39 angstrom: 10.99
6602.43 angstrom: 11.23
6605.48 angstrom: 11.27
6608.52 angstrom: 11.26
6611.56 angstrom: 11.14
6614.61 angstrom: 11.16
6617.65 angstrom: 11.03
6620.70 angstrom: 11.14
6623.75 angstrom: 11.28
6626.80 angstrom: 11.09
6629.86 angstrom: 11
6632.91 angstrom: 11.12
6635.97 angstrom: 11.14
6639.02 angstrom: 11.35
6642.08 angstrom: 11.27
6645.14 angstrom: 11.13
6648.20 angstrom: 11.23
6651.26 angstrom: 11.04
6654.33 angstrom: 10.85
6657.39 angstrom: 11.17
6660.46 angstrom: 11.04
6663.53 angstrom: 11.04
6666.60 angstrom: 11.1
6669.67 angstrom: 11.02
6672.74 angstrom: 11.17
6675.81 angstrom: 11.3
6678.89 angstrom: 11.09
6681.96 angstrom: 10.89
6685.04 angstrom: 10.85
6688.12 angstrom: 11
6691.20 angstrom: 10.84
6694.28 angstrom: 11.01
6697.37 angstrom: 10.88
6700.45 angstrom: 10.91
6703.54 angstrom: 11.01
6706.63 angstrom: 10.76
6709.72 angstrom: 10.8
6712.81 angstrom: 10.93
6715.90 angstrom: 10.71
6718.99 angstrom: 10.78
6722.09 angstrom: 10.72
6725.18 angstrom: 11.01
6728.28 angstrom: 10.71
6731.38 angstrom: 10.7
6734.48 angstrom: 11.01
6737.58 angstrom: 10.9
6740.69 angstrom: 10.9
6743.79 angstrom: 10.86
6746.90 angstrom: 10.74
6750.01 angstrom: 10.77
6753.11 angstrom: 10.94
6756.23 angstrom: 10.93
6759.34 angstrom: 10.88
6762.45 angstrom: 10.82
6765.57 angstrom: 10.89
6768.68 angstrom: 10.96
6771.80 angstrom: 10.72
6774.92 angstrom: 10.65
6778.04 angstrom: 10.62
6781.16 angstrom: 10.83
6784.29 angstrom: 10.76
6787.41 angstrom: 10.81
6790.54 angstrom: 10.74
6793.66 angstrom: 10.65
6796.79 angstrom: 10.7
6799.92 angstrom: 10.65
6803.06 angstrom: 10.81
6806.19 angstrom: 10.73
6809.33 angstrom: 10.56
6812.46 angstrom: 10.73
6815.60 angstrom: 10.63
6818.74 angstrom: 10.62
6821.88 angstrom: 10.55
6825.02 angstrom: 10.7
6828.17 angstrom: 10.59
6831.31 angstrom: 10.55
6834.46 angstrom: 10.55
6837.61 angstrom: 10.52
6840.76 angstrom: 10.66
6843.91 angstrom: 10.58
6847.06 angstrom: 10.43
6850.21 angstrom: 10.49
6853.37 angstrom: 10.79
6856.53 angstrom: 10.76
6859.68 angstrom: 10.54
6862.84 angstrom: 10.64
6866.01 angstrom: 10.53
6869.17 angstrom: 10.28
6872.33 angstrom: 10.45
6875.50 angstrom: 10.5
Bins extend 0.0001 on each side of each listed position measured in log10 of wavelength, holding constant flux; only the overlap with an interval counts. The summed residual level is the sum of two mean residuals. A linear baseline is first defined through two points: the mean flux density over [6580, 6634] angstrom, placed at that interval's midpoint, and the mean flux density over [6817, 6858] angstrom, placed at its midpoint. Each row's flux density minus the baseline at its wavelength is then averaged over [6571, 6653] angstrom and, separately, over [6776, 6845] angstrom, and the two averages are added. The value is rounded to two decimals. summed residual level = -0.01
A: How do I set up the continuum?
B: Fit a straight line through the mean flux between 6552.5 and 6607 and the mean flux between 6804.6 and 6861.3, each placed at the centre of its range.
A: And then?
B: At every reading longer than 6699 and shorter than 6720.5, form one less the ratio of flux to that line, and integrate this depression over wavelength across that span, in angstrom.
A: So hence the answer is -0.5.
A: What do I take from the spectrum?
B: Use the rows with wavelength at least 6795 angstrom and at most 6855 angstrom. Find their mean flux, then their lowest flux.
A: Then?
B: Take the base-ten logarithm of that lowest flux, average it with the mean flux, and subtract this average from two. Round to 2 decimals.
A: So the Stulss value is -3.82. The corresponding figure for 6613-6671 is -4.08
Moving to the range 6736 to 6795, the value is -3.92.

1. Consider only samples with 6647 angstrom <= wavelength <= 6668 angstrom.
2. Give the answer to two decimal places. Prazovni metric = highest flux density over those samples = 11.23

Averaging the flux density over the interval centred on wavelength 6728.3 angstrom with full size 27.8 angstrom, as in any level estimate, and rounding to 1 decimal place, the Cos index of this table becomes 10.8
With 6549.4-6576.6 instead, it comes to 10.0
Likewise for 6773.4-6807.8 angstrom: 10.7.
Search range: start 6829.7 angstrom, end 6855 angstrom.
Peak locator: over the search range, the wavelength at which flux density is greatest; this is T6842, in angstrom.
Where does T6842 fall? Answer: 6853.37 angstrom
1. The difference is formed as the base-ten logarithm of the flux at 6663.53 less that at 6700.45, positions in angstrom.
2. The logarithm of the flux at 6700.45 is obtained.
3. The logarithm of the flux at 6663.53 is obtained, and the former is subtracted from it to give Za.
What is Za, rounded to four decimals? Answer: 0.0051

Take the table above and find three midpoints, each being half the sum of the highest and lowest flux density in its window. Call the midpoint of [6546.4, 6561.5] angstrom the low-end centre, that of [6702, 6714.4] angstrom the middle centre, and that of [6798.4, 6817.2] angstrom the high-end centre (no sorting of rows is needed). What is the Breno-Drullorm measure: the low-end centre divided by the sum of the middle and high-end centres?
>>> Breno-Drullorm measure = 0.466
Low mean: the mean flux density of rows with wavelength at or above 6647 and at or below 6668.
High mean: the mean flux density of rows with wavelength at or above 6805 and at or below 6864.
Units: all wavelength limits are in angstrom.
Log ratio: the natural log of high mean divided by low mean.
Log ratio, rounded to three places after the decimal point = -0.042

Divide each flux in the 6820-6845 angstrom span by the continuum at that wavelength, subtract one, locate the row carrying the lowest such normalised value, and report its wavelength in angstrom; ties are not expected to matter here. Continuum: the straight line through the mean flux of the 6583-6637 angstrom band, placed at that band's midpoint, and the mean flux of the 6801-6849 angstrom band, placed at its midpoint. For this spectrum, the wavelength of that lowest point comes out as 6821.88 angstrom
